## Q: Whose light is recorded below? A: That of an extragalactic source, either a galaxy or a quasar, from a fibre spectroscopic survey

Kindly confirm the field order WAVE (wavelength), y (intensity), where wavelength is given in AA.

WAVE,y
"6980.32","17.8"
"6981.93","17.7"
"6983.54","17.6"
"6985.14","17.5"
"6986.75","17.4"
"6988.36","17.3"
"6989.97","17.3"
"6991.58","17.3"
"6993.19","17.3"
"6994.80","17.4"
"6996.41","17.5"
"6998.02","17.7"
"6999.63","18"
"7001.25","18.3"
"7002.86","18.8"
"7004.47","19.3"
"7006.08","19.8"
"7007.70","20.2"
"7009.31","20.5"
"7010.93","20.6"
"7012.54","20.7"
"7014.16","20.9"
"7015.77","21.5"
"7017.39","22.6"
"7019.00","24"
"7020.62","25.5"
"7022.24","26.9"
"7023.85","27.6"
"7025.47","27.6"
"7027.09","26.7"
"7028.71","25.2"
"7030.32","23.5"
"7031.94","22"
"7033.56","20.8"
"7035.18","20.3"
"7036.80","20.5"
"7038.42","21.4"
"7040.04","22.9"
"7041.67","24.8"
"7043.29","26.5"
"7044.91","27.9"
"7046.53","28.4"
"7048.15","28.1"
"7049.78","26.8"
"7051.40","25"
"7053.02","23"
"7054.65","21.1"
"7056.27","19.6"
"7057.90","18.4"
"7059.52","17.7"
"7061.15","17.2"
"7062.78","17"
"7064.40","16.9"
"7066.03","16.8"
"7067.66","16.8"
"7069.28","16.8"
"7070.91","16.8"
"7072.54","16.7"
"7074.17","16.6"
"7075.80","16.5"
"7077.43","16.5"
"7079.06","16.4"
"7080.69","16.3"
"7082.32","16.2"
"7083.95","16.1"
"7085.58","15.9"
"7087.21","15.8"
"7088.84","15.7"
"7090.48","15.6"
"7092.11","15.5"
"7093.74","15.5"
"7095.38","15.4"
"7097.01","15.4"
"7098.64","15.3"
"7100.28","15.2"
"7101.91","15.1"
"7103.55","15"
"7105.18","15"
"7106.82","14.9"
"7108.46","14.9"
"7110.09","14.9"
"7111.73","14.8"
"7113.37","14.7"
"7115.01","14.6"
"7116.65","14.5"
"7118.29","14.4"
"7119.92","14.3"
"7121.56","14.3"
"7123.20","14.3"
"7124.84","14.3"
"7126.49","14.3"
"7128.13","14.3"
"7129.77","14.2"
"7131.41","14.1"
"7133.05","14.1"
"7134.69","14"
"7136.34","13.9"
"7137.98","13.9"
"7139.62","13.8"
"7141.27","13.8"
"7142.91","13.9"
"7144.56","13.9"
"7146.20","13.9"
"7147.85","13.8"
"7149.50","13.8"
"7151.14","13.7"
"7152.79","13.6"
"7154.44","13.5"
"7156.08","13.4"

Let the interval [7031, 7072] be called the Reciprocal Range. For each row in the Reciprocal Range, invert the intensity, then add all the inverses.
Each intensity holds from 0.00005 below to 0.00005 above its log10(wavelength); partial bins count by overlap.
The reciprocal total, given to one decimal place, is 1.2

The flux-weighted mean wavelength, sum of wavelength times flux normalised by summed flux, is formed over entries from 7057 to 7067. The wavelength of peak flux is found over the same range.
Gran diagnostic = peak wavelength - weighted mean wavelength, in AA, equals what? -4.0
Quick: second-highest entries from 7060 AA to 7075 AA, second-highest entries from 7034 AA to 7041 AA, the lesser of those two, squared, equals 289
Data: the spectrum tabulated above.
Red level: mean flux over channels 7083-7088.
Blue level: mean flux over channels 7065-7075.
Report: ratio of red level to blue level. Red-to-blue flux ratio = 0.95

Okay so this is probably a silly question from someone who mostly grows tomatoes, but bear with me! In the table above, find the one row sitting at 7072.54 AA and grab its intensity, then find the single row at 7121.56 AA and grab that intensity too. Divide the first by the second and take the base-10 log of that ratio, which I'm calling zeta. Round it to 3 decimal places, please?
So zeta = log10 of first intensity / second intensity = 0.067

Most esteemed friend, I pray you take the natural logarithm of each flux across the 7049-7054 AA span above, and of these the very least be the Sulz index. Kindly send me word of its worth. 3.14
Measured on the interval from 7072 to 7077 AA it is 2.80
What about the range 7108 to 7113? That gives 2.69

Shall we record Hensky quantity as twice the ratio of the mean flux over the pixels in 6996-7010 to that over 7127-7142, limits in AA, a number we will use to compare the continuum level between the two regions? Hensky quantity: 2.70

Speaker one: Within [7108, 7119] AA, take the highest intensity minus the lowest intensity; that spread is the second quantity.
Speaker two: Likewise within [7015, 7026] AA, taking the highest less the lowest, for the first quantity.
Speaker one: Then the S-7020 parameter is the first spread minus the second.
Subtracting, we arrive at 5.6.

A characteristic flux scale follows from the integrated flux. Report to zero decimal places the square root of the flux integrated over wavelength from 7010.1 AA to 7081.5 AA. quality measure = 39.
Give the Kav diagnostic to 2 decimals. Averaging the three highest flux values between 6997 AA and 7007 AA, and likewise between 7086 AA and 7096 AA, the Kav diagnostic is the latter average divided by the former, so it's 0.81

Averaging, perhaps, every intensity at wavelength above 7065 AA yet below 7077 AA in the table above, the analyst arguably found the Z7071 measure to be 16.7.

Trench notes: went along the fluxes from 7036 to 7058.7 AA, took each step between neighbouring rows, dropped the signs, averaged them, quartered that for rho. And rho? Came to 0.34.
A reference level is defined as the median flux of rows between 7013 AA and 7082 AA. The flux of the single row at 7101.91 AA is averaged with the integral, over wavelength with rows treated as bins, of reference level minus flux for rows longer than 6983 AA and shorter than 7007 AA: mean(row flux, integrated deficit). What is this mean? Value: 48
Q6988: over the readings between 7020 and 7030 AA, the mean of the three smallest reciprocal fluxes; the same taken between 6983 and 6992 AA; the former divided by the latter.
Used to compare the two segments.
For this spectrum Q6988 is 0.6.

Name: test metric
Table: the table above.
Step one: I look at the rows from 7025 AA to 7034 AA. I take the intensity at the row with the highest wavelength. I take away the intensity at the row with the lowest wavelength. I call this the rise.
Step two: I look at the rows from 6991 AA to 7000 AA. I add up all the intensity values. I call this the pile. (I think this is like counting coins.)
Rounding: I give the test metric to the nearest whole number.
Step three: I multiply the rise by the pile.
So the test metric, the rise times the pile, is -715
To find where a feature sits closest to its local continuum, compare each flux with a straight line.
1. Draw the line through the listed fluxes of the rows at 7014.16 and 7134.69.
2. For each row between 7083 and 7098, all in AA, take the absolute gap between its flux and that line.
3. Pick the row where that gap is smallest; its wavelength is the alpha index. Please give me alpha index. 7097.01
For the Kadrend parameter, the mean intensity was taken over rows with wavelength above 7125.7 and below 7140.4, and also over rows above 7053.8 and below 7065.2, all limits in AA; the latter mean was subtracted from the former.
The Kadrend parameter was -4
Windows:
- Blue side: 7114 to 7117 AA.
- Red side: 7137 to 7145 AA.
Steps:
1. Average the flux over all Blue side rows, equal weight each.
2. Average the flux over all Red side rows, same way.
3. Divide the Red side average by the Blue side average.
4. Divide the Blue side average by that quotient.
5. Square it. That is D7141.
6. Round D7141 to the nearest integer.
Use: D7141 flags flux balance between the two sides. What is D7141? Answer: 233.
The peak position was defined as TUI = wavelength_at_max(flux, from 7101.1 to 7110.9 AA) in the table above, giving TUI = 7101.91 AA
